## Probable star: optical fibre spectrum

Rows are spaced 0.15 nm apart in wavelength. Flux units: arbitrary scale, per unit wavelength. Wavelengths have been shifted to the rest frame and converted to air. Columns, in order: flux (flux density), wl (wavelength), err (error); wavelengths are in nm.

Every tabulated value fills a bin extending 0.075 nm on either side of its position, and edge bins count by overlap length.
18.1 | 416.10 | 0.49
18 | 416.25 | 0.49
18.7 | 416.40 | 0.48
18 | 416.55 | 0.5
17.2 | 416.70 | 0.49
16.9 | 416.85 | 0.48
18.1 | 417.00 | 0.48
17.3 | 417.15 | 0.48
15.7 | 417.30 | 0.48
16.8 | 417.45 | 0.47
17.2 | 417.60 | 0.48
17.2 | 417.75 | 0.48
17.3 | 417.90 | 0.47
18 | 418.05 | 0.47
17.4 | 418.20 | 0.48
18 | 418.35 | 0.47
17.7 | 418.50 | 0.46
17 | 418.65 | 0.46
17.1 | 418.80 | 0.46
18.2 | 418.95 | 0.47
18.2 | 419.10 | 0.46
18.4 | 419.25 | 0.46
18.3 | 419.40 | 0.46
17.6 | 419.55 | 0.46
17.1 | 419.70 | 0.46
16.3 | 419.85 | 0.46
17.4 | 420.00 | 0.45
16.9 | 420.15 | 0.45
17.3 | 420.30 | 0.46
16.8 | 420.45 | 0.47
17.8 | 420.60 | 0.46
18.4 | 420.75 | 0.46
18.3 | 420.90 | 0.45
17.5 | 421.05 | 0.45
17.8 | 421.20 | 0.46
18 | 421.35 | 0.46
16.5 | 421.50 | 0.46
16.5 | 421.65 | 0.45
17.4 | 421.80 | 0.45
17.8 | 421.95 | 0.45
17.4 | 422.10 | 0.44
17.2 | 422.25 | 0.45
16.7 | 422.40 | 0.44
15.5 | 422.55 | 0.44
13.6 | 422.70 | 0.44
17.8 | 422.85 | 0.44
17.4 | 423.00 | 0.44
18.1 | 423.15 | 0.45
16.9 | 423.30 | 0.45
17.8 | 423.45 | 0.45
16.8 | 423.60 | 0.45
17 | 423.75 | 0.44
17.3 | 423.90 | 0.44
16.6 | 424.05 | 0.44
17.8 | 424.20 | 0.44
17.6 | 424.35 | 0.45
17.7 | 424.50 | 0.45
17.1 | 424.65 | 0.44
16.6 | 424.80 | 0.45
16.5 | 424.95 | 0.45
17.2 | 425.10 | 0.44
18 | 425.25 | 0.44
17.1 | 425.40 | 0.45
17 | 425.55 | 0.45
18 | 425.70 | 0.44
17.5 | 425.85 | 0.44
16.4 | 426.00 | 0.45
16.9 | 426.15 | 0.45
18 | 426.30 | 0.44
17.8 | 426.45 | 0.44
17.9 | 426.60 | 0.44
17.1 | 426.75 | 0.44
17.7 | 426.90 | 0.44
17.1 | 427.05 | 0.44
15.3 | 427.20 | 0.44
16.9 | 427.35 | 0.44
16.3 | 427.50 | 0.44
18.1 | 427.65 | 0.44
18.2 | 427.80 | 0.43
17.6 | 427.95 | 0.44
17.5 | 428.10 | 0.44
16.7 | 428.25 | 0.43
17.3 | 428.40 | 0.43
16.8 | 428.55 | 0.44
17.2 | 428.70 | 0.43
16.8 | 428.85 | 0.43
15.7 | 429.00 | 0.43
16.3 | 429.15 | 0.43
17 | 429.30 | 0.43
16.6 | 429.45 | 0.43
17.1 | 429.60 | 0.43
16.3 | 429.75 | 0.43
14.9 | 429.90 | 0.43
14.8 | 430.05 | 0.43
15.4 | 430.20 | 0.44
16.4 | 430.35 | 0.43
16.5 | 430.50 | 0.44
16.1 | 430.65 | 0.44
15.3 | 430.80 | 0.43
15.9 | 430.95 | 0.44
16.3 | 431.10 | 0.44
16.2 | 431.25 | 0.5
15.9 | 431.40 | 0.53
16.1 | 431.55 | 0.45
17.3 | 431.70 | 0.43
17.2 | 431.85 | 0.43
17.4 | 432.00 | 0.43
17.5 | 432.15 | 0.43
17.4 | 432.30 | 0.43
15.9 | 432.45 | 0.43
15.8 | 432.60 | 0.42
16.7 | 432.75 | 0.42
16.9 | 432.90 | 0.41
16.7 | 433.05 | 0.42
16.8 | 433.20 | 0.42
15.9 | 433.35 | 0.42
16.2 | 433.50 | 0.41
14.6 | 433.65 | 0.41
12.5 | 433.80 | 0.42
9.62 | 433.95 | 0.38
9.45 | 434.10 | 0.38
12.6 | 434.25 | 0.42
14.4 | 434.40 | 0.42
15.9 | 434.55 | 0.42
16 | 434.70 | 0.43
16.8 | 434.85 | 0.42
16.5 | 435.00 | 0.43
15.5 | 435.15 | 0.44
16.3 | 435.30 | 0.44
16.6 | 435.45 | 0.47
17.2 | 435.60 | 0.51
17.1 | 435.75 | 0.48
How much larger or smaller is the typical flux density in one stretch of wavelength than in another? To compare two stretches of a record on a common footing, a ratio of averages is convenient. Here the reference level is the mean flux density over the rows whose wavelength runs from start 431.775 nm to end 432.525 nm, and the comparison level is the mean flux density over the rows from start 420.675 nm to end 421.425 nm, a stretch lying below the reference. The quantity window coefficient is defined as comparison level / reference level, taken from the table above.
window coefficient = 1.05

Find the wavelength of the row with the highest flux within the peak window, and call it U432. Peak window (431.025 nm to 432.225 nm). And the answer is 432.15 nm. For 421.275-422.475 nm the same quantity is 421.35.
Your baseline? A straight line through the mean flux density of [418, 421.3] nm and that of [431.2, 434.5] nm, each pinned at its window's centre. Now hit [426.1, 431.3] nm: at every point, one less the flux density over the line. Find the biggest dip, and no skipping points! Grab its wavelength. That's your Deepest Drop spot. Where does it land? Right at 430.05 nm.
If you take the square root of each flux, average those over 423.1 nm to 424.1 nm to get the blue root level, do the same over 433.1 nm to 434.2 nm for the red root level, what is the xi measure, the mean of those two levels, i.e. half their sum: 3.91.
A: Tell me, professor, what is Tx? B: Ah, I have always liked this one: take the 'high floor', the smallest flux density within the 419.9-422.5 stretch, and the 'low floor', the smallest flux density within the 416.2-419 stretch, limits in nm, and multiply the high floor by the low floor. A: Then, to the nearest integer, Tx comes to 259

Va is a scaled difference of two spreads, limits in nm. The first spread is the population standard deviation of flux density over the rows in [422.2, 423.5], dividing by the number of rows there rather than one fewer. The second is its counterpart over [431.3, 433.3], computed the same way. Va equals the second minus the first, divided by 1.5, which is -0.49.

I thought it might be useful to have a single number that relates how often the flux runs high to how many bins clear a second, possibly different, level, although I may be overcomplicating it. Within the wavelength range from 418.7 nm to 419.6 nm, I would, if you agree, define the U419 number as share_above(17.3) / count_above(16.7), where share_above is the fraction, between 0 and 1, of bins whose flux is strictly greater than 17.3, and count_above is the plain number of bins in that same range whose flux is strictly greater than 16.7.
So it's 0.139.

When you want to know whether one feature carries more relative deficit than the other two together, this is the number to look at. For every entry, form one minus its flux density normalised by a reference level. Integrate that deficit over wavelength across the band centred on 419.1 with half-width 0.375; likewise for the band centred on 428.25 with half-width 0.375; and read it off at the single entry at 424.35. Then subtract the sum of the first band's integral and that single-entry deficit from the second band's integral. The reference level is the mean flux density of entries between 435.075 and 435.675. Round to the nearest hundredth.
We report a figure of 0.11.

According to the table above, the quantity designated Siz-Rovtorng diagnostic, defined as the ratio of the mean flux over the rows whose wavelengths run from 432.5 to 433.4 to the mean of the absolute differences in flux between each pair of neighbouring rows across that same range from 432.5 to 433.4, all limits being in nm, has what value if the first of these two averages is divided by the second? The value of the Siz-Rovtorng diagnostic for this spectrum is 35.8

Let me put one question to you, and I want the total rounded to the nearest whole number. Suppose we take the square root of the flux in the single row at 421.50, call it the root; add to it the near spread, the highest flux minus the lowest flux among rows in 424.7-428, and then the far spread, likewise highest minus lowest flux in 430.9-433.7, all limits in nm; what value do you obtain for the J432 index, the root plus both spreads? 10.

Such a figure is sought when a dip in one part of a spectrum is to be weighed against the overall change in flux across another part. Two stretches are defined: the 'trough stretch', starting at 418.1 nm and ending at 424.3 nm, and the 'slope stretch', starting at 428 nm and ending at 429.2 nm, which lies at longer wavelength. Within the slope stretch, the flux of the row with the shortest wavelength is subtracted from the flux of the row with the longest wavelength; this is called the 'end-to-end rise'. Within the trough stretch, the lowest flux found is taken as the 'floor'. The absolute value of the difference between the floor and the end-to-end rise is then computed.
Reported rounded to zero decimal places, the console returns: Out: 15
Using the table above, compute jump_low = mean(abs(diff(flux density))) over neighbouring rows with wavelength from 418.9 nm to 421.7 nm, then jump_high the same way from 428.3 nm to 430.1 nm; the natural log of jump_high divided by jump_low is 0.19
